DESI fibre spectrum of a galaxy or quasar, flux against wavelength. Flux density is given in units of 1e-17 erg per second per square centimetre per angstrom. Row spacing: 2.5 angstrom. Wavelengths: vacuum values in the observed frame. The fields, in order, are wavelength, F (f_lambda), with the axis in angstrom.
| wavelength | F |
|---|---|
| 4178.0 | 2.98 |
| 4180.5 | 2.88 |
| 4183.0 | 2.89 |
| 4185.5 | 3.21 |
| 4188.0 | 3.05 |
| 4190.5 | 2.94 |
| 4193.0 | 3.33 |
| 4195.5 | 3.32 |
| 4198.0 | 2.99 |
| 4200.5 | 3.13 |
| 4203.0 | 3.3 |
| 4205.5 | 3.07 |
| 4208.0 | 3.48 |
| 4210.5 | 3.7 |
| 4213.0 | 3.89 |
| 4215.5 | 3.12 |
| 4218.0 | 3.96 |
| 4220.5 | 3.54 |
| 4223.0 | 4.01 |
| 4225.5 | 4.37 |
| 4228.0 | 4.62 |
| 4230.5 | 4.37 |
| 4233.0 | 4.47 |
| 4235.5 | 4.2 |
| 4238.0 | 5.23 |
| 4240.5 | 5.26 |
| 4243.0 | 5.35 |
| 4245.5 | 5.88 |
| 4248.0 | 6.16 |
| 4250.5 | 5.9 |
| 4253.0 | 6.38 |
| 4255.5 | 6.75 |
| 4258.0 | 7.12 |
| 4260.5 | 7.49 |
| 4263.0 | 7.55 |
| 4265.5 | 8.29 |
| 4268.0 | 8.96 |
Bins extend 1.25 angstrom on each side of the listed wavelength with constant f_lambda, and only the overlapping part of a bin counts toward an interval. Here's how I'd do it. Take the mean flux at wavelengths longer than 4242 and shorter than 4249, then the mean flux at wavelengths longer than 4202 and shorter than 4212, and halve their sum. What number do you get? 4.6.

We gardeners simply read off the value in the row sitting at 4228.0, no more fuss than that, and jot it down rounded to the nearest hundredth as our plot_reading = 4.62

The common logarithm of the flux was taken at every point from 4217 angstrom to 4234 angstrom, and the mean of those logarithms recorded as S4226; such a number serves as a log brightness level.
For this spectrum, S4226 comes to 0.62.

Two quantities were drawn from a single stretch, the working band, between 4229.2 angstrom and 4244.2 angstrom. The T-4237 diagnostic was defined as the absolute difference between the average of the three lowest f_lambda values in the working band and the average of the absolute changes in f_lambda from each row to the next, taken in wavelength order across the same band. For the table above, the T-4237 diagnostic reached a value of 4.0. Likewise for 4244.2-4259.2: 5.6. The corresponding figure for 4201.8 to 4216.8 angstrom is 2.8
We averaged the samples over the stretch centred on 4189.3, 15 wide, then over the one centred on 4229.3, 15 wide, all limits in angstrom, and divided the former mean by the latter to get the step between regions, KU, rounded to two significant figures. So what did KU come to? 0.72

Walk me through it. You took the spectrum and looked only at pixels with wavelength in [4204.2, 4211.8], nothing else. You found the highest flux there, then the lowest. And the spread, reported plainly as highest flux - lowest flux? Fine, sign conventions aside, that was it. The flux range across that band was 0.63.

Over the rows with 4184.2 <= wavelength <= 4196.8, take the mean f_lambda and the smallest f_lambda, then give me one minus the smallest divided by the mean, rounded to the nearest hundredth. 0.07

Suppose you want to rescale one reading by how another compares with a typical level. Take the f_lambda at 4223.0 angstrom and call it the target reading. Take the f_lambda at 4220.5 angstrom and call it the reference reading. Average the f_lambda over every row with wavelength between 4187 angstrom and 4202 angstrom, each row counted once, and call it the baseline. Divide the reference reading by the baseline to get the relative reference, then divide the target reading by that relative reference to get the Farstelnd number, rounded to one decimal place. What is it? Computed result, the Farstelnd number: 3.5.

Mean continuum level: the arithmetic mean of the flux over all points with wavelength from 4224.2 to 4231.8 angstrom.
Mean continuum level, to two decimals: 4.45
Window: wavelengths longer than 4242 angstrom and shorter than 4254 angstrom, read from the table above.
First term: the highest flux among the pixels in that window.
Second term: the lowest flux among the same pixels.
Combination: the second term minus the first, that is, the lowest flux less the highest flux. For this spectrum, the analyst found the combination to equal -1.0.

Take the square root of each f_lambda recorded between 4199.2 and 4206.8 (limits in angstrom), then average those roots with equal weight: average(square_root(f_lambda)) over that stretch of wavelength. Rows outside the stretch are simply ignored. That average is 1.8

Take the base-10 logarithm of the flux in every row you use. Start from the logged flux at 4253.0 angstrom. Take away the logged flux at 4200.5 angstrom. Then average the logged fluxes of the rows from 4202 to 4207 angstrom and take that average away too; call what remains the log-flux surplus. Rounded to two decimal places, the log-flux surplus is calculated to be -0.19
